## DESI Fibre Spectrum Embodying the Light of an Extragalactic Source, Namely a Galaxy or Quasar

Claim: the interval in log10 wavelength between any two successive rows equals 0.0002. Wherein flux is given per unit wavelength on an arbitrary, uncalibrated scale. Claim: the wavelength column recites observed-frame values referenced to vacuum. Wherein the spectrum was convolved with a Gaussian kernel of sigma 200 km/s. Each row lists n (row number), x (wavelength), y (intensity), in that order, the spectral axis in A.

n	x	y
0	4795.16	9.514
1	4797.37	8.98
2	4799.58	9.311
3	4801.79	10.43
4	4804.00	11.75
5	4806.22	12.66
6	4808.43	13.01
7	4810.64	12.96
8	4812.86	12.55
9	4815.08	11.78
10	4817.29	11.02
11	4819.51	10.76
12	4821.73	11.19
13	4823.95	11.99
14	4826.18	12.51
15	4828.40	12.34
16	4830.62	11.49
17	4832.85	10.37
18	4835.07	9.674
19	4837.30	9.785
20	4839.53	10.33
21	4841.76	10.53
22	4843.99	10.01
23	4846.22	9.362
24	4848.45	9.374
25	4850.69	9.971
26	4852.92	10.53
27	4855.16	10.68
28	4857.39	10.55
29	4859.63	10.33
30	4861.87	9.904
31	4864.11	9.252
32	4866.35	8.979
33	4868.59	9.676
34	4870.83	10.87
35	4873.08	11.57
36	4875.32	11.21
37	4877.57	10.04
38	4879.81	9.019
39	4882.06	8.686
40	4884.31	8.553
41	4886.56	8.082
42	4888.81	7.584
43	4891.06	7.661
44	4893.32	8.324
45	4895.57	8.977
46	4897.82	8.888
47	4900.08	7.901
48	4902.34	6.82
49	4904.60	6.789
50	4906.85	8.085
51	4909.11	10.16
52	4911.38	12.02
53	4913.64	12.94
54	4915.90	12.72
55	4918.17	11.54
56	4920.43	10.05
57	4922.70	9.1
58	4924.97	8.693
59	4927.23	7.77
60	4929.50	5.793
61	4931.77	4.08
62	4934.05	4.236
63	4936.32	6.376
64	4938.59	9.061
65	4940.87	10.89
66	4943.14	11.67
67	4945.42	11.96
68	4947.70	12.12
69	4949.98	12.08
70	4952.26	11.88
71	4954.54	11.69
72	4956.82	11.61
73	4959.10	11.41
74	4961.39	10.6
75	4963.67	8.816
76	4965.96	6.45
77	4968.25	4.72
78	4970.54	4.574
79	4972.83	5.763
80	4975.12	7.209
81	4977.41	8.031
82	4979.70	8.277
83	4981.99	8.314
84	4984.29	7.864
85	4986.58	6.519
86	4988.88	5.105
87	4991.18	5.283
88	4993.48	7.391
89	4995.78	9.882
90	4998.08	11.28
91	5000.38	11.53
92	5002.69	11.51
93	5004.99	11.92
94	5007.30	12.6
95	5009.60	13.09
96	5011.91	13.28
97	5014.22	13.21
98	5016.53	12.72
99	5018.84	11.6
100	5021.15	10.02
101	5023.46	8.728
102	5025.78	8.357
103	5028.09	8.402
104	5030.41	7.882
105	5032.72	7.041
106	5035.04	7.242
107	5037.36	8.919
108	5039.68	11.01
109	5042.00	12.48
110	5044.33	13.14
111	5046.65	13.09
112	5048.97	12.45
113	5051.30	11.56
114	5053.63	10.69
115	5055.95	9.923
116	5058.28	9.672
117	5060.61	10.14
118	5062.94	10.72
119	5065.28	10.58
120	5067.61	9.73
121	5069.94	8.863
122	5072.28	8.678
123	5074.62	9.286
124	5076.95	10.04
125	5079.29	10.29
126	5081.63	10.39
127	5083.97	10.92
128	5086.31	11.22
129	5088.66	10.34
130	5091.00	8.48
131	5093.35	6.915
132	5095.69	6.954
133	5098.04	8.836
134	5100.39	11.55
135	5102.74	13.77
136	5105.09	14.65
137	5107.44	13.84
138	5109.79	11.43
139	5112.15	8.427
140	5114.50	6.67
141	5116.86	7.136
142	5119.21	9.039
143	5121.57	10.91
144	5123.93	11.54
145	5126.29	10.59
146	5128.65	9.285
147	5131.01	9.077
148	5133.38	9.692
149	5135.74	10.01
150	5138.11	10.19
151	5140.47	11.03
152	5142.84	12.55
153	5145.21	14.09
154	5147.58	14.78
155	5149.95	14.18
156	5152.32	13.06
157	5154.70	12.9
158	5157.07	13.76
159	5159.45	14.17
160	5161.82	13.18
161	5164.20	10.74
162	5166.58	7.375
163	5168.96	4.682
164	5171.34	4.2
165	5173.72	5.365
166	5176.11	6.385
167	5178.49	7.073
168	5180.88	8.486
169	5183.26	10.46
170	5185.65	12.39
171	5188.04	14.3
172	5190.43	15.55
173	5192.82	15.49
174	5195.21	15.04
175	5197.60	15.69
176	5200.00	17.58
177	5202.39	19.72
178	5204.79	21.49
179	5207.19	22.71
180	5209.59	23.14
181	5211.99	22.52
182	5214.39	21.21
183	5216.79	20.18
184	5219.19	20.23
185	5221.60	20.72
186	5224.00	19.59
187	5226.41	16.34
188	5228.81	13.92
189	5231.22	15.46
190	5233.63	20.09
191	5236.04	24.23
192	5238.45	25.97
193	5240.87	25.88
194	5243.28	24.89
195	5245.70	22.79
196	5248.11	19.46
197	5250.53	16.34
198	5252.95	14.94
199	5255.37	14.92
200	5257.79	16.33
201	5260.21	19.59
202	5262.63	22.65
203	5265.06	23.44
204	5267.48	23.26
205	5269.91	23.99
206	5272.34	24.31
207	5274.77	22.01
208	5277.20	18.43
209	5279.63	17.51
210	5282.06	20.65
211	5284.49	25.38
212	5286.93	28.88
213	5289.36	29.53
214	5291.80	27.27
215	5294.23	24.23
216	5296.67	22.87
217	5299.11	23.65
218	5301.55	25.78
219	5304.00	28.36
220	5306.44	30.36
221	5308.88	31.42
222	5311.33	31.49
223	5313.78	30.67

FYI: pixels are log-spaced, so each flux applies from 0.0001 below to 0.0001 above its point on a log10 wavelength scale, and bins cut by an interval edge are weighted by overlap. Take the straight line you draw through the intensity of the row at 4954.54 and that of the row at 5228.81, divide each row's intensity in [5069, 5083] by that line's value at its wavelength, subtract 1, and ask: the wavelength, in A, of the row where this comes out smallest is 5072.28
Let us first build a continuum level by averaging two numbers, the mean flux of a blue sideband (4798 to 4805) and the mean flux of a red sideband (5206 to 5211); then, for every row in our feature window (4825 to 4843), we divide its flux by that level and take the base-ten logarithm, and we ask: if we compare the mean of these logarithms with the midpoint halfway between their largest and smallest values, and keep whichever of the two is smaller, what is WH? -0.19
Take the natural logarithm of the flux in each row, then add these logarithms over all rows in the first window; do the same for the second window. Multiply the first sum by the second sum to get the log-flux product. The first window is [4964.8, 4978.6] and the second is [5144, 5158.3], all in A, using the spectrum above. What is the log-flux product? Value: 169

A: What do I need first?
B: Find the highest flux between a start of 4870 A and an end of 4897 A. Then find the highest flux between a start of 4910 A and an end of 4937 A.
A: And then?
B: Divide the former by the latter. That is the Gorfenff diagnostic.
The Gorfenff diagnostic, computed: 0.89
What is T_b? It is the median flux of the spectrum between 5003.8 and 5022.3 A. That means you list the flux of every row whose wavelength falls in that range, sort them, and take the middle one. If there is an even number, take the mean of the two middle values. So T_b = 12.7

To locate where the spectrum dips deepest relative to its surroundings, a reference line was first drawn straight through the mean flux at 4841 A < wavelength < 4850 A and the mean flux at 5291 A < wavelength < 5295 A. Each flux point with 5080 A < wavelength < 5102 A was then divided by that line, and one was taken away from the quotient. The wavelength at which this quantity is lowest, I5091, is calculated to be 5093.35 A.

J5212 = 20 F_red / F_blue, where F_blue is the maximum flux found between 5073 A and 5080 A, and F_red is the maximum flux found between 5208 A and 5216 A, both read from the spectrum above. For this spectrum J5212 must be 45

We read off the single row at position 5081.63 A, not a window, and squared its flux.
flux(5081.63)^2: 108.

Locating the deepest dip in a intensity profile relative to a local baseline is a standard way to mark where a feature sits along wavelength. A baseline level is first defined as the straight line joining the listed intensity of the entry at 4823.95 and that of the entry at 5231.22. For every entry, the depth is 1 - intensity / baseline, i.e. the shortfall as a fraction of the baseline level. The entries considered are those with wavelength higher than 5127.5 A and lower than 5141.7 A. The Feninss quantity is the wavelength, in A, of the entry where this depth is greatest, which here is 5131.01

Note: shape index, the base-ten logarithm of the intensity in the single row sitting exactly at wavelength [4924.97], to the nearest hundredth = 0.94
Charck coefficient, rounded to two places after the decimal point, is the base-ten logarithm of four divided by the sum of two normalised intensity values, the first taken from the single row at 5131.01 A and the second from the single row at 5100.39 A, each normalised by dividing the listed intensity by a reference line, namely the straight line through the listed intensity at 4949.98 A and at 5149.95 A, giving 0.43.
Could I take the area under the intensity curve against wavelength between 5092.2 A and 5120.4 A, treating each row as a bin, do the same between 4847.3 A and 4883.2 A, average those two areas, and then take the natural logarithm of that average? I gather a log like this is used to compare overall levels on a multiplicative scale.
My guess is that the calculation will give 5.8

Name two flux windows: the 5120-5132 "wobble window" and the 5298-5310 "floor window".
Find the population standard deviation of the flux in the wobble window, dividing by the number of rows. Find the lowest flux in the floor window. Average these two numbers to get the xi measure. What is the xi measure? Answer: 12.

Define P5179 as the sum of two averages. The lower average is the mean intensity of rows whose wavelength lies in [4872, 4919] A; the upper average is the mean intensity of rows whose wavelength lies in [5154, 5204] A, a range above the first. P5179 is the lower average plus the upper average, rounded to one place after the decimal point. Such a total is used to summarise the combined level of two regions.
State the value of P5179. 21.1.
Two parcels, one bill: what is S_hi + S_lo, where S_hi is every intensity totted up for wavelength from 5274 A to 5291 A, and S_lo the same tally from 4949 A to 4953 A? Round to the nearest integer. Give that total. 186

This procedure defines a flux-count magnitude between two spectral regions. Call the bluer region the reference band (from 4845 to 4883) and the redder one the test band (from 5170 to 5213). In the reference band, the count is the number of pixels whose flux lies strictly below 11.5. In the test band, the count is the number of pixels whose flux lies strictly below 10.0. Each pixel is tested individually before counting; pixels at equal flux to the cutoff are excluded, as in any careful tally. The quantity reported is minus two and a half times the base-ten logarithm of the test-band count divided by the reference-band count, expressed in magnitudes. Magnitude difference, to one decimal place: 1.3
